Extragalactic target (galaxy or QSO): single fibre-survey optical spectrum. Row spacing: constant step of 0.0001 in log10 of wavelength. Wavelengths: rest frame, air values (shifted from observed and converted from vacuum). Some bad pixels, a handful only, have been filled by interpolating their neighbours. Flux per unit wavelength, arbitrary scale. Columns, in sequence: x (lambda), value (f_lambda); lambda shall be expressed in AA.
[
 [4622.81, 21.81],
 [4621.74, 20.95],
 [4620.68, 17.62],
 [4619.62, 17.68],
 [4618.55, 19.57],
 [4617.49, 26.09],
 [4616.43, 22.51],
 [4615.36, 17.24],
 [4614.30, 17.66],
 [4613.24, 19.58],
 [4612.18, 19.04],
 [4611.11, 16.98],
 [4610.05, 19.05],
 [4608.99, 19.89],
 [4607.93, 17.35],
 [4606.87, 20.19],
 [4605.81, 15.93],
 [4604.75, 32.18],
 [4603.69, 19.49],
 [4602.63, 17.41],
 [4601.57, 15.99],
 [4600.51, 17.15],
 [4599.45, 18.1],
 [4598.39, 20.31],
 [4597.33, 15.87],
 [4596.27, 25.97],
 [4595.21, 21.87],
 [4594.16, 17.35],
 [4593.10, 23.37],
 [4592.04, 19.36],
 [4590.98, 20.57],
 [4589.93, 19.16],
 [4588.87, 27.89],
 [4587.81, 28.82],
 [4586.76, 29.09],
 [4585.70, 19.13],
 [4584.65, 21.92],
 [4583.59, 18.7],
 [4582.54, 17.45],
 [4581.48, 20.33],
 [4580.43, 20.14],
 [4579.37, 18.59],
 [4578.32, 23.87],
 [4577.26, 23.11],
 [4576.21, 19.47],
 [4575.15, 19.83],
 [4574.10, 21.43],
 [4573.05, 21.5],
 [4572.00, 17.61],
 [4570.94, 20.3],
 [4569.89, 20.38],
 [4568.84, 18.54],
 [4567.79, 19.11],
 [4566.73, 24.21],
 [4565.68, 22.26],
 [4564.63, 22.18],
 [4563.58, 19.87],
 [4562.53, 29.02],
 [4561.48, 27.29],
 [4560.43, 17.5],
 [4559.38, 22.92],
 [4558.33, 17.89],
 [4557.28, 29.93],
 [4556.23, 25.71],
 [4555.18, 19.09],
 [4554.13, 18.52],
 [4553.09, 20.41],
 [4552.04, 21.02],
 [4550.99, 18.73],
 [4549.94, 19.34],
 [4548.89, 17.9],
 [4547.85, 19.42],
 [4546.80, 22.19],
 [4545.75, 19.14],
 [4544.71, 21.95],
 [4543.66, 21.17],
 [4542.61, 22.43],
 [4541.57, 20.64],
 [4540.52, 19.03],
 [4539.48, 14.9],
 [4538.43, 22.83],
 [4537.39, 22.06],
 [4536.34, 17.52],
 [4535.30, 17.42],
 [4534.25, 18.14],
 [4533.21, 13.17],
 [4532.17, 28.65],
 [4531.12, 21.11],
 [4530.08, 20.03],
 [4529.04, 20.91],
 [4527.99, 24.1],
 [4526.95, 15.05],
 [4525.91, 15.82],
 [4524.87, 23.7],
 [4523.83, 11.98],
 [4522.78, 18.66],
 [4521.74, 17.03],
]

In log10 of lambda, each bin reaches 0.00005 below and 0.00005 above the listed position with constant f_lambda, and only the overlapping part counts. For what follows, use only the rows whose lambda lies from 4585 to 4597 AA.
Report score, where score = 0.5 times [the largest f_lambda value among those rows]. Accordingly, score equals 14.5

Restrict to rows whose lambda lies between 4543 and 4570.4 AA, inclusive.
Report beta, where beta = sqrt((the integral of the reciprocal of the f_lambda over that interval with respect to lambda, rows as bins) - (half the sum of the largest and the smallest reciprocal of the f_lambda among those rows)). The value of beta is 1.12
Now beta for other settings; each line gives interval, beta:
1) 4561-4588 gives 1.11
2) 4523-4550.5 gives 1.18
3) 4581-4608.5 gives 1.15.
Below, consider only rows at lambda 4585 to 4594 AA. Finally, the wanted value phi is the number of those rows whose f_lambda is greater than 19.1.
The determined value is 8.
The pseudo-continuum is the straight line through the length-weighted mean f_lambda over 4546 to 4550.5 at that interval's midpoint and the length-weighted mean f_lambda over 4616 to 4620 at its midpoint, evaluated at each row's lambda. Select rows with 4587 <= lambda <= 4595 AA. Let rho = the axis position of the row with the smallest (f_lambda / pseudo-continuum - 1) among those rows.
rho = 4594.16 AA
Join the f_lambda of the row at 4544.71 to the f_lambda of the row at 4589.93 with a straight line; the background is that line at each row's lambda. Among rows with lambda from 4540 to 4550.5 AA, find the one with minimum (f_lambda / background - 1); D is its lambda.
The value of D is 4548.89 AA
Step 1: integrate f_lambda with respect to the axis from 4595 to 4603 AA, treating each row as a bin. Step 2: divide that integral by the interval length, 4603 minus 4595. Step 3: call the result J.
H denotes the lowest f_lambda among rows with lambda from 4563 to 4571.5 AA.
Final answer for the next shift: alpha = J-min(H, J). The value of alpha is 0.4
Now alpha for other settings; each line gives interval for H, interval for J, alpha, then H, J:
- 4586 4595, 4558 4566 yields 5.1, 17.35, 22.5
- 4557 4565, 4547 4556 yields 2.1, 17.5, 19.6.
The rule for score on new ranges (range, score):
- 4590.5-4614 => 16.1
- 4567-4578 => 11.6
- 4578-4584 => 11.9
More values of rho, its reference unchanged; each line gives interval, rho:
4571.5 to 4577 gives 4572.00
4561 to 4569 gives 4568.84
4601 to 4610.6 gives 4605.81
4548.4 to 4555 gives 4548.89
